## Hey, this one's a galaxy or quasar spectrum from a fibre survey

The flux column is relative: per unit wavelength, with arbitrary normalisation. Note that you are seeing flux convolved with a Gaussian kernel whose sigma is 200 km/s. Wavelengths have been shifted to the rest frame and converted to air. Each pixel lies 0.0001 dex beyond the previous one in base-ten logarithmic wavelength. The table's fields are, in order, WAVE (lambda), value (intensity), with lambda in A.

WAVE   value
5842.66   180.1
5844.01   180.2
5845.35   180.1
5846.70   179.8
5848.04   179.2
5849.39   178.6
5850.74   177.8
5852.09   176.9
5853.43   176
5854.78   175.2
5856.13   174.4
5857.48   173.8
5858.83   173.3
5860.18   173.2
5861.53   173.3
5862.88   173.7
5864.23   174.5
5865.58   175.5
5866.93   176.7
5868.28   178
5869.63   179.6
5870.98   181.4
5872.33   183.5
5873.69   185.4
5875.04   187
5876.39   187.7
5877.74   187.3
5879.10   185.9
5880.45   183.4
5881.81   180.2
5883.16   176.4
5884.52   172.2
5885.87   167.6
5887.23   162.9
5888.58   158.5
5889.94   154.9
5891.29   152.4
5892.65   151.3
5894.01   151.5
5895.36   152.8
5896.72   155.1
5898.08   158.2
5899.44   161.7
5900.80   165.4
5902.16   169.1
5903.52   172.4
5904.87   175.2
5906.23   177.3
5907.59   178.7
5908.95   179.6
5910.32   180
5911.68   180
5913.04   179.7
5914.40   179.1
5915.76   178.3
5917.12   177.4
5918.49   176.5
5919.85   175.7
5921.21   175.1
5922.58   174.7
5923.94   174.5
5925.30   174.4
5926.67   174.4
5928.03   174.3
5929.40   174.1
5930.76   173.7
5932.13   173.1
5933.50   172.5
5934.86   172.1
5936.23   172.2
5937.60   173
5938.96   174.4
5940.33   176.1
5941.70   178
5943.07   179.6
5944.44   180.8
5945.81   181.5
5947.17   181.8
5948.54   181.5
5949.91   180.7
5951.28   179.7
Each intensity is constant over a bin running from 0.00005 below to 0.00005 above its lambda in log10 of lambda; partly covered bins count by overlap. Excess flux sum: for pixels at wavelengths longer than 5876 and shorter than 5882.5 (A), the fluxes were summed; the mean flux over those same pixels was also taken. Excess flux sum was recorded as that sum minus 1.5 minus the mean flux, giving 738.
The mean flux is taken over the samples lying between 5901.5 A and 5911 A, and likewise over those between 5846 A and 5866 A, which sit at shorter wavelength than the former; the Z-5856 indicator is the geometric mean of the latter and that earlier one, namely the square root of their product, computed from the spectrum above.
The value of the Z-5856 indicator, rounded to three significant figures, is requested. 176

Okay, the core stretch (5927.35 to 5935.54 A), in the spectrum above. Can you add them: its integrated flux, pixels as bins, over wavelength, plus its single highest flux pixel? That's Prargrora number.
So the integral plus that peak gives 1594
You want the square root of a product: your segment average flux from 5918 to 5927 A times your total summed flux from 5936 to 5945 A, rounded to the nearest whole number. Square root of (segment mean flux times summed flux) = 465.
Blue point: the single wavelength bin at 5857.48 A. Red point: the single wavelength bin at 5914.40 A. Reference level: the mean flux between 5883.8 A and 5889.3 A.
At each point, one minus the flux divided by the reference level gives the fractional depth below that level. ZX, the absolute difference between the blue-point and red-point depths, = 0.032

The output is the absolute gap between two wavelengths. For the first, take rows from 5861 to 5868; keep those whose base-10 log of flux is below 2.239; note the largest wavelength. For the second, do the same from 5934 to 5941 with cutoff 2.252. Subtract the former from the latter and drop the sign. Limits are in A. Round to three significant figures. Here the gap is 78.8 A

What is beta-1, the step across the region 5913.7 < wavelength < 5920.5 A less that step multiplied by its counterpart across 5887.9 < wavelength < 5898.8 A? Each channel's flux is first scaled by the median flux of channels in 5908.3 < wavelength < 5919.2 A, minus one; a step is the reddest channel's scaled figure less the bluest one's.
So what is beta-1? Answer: -0.019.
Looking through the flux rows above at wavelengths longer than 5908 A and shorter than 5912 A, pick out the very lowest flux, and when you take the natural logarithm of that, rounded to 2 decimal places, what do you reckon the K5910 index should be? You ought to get 5.19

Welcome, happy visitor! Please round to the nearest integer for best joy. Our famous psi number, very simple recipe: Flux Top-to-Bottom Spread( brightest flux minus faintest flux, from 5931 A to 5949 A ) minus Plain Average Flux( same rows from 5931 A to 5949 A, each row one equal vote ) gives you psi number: -167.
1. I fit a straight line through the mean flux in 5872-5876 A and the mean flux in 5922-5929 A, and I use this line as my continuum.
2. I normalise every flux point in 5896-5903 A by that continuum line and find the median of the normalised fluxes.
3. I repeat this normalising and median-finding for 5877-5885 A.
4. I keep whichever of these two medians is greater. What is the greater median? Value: 0.99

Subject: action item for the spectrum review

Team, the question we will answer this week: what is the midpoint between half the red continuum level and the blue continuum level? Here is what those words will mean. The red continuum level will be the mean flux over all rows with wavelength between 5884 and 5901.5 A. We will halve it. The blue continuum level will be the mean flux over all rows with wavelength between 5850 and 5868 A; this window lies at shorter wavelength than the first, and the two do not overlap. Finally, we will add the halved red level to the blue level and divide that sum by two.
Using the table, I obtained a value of 127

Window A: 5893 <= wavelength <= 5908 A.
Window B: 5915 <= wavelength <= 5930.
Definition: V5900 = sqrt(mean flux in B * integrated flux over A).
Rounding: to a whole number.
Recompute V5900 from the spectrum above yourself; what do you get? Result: 658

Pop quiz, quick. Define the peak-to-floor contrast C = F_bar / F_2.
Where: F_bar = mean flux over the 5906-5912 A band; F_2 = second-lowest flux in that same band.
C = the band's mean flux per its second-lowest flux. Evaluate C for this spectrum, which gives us 1.002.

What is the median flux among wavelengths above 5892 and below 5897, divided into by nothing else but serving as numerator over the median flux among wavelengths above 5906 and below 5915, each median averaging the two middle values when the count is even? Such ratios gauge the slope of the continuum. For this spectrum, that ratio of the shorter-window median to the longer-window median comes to 0.85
